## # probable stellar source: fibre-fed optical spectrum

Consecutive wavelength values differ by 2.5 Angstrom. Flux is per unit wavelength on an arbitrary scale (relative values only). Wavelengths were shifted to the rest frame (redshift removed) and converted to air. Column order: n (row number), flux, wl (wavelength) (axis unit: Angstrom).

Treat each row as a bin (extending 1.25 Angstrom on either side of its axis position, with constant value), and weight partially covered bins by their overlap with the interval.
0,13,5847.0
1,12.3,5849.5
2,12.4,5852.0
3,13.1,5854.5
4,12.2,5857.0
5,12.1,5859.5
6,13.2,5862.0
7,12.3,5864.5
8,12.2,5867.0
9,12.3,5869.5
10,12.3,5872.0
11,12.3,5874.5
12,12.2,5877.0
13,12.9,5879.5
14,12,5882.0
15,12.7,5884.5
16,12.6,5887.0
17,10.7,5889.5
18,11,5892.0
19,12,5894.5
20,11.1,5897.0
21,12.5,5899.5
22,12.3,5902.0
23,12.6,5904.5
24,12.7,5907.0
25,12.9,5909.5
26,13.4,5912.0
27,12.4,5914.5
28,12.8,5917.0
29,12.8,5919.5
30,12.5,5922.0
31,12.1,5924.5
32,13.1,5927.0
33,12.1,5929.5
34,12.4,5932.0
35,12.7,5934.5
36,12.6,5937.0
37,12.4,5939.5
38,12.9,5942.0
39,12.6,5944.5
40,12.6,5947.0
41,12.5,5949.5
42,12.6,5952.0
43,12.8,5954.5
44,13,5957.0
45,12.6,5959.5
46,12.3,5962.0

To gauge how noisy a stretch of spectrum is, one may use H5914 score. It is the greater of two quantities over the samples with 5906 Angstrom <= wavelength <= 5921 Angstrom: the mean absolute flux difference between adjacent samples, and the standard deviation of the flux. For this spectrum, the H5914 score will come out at 0.42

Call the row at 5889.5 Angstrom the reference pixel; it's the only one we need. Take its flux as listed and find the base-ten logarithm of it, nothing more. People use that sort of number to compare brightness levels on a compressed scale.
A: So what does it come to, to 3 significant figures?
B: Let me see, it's 1.03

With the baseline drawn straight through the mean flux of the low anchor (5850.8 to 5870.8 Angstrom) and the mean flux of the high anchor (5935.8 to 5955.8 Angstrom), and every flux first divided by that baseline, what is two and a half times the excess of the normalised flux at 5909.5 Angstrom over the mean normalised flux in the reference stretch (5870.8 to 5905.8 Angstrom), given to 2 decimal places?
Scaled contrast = 0.15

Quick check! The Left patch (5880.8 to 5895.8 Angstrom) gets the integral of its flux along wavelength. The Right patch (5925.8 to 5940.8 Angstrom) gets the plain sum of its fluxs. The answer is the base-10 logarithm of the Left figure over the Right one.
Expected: 0.372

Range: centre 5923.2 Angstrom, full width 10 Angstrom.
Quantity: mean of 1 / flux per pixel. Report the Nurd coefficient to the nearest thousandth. 0.079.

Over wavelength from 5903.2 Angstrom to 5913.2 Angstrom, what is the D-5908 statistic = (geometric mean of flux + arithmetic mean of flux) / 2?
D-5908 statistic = 12.9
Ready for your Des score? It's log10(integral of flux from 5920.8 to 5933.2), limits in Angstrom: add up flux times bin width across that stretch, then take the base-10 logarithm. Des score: 2.19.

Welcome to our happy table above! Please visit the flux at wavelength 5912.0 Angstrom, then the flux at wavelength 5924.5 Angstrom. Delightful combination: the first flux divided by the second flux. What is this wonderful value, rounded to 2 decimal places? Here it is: 1.11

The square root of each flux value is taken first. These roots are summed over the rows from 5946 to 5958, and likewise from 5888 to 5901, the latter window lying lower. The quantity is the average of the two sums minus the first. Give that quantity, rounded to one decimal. -0.4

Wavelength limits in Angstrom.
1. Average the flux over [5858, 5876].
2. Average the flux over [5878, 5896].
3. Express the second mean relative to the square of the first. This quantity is 0.0781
